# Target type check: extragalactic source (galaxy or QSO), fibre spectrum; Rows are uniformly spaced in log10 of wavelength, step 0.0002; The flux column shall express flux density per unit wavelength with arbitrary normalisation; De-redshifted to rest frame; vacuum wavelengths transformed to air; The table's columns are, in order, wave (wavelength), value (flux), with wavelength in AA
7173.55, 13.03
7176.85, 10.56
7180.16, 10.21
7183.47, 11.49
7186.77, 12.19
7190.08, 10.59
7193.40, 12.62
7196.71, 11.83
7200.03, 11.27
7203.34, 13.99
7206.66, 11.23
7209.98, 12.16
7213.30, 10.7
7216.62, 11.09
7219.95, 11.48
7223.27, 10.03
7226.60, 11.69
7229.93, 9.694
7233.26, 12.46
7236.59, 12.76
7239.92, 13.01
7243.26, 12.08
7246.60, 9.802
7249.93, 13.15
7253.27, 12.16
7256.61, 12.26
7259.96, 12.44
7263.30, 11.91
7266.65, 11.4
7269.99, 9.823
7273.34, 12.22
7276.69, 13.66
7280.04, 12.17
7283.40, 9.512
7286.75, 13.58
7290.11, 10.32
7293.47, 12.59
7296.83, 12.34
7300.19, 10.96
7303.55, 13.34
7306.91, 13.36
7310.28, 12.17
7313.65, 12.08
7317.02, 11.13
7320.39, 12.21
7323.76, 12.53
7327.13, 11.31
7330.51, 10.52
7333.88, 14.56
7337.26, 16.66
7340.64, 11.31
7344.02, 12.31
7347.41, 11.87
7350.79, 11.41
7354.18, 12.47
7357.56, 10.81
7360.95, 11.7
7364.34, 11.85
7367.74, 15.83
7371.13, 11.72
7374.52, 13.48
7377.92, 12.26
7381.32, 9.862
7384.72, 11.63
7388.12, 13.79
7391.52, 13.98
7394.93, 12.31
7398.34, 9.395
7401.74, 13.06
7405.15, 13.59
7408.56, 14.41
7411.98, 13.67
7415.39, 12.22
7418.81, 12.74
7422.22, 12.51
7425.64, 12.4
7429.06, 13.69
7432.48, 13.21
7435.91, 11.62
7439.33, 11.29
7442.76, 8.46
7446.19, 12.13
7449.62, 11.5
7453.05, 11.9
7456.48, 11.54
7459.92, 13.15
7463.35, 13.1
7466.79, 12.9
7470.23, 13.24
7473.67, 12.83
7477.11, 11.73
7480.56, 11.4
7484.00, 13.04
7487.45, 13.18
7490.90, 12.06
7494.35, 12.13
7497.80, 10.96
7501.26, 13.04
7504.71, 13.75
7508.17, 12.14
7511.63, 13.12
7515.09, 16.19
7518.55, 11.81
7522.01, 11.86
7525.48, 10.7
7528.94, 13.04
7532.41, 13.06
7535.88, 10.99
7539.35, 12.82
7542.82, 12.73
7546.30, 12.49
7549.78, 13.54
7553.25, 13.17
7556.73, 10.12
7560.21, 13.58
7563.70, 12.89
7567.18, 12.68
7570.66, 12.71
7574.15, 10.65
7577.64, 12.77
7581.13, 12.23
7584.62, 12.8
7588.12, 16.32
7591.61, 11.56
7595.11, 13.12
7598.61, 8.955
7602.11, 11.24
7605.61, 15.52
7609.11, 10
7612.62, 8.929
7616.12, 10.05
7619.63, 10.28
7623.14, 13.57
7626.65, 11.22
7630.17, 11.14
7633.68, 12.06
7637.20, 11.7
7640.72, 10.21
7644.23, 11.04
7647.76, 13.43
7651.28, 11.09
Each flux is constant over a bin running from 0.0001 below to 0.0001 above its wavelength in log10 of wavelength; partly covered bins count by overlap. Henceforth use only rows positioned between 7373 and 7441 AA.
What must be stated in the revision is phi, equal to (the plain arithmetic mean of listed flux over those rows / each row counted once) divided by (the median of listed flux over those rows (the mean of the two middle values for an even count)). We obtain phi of 0.99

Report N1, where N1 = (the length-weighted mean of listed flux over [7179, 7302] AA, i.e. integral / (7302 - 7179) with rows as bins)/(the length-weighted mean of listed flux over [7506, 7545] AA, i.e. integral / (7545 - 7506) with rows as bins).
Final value 0.93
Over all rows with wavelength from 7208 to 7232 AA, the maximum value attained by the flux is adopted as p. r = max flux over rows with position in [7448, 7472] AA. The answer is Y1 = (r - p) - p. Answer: -11.1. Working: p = 12.16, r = 13.24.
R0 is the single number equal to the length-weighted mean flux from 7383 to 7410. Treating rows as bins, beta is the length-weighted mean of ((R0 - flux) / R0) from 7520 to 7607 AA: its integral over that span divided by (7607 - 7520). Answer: 0.02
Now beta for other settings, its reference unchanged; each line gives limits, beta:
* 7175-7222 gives 0.10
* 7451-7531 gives 0.02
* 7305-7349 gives 0.02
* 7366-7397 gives 0.00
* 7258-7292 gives 0.08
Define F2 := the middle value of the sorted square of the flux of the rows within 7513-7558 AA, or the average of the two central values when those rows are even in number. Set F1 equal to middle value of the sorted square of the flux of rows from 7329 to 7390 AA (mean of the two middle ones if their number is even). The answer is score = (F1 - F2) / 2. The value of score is -11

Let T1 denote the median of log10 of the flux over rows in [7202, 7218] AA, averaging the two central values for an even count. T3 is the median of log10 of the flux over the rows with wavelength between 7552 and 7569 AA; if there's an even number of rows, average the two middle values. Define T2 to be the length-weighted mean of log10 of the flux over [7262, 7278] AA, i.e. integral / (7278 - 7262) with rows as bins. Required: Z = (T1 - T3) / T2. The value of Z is -0.06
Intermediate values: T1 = 1.05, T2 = 1.068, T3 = 1.11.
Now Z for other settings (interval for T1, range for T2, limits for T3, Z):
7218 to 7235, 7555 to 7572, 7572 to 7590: -0.04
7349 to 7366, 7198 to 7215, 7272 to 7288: -0.02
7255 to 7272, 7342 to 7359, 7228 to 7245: -0.02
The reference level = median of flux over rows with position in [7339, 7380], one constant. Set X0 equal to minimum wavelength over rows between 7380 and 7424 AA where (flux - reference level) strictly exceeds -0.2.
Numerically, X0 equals 7388.12 AA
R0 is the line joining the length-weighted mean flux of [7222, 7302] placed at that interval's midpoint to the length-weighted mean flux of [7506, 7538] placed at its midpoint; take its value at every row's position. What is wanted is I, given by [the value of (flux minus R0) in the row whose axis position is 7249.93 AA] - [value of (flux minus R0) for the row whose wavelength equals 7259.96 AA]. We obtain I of 1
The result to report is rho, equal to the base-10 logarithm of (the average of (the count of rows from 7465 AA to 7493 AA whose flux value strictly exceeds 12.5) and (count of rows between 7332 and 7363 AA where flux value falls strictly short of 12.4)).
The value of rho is 0.74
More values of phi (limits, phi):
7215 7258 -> 0.97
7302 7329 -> 1.01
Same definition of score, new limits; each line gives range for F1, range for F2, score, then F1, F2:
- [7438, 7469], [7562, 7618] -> -7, 142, 155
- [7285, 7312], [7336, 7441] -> 2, 155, 152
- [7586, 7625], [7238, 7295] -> -11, 126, 148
